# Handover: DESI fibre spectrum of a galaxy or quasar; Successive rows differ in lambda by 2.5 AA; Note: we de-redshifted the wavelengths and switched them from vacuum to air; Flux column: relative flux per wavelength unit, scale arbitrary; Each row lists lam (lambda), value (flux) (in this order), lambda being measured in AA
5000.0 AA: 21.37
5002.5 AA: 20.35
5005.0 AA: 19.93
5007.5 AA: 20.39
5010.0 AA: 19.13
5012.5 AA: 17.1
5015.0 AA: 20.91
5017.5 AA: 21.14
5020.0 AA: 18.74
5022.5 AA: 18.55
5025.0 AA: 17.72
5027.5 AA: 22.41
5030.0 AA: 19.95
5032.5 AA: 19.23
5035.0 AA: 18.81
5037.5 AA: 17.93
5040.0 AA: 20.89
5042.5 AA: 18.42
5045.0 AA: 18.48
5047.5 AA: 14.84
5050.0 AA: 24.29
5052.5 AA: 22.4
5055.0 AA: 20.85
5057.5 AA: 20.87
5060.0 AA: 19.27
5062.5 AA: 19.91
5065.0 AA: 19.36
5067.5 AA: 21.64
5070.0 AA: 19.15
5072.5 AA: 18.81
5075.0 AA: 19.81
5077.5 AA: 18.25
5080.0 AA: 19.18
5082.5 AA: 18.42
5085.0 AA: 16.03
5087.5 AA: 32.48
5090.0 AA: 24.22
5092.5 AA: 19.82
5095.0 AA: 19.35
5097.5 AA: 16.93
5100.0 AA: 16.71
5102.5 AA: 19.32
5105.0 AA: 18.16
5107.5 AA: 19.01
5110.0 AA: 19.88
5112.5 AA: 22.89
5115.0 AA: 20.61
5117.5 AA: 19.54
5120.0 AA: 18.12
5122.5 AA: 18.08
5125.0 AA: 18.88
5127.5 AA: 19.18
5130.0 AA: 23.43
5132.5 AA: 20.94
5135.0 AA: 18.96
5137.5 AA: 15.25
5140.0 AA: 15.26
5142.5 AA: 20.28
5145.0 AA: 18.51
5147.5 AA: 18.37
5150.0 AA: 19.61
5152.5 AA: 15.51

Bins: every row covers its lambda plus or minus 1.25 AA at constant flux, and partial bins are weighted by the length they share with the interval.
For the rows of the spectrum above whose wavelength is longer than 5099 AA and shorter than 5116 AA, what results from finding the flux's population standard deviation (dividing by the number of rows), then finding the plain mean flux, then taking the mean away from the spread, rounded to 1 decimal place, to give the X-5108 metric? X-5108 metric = -17.7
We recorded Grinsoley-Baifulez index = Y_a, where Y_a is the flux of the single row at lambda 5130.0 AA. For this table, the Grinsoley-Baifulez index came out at 23.43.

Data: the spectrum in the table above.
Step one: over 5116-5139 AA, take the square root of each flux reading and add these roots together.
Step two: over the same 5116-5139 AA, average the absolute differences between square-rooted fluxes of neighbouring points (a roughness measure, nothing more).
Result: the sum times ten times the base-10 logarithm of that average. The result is -265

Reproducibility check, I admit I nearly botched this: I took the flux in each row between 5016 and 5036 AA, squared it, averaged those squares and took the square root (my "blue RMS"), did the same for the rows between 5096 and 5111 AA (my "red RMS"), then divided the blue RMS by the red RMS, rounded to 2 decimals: 1.07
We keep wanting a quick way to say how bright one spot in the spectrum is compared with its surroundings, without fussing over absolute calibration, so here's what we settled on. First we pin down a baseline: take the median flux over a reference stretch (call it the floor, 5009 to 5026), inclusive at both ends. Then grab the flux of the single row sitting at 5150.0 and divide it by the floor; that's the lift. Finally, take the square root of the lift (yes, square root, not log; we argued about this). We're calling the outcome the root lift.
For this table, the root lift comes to 1.02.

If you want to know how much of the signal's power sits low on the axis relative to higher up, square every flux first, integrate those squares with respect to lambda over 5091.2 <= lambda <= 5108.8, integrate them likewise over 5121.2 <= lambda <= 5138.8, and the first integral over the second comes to 0.91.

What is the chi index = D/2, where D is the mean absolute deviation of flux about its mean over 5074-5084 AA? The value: 0.29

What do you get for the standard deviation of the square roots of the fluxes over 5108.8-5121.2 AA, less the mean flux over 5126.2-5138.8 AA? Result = -19.4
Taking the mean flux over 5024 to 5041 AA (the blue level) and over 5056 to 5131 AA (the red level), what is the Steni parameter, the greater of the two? 19.9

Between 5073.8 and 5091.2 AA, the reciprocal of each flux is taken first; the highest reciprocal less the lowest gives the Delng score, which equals 0.0316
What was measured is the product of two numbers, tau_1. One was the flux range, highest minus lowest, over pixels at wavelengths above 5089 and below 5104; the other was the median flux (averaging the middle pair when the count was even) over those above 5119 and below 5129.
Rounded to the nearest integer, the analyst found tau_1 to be 139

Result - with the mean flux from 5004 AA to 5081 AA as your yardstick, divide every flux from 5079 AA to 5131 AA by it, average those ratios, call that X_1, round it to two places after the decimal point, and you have 1.02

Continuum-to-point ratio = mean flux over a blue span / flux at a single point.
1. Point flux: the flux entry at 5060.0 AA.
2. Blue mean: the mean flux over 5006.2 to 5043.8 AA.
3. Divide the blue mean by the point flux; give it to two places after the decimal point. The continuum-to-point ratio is 1.01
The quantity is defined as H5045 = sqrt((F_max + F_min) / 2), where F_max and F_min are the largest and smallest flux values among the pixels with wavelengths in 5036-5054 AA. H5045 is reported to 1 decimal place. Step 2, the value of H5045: 4.4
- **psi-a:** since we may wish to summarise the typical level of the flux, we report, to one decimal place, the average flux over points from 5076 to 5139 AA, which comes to 19.7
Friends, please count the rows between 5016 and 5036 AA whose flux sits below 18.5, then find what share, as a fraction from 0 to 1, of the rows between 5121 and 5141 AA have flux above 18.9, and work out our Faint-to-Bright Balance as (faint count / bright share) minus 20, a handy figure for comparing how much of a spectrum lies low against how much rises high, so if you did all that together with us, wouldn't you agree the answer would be -18.0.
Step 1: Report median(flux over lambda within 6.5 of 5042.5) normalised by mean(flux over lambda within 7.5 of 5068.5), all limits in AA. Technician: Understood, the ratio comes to 0.93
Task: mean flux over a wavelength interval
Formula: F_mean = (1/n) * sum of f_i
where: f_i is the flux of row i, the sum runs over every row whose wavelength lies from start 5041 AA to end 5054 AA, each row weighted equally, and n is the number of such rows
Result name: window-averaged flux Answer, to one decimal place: 19.7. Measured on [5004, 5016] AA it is 19.5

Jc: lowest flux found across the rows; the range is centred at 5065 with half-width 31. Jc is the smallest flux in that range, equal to 14.84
